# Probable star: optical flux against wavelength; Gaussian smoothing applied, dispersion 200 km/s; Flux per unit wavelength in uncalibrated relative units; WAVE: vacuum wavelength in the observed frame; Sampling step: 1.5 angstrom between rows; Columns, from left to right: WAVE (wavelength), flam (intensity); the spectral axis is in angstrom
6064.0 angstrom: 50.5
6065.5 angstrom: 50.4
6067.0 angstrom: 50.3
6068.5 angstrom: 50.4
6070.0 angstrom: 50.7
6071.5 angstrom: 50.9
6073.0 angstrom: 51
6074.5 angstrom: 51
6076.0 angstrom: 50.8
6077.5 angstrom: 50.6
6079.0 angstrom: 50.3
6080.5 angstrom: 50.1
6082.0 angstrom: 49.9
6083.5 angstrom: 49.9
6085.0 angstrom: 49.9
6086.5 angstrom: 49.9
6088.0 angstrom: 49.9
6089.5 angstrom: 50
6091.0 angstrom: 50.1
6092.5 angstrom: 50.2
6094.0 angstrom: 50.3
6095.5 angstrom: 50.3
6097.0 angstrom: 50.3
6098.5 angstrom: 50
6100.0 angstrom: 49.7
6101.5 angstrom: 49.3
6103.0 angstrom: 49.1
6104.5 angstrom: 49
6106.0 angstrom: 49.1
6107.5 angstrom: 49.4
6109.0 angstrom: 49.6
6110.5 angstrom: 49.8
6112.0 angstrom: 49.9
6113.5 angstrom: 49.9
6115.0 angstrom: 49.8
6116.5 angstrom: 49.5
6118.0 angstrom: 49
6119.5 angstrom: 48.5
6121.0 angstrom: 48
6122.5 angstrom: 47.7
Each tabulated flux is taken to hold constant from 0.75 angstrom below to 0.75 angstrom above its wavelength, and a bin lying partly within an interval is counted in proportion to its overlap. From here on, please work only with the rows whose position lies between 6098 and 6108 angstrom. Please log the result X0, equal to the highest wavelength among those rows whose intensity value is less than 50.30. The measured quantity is 6107.5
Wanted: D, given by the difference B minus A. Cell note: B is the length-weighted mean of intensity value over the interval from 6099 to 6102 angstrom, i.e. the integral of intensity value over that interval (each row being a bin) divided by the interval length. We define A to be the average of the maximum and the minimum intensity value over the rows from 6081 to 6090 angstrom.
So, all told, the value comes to -0.4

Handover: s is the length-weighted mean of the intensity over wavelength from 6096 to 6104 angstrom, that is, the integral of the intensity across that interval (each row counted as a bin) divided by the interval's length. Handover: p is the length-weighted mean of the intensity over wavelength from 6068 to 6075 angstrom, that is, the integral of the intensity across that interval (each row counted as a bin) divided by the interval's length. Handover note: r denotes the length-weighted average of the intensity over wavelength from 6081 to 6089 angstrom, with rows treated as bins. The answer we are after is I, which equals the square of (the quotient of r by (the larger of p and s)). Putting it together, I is 0.96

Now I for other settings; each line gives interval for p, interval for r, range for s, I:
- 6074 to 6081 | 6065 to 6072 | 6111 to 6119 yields 1.00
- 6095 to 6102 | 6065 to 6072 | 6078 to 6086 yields 1.02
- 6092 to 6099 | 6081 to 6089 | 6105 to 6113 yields 0.99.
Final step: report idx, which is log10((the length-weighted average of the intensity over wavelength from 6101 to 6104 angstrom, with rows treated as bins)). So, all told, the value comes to 1.69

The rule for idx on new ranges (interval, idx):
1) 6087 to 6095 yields 1.70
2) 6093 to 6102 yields 1.70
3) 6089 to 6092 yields 1.70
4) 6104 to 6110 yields 1.69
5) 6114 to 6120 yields 1.69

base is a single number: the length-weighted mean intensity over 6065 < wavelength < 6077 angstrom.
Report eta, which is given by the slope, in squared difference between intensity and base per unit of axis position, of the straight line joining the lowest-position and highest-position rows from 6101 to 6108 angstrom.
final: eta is -0.04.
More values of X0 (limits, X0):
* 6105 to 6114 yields 6113.5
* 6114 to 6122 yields 6121.0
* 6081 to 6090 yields 6089.5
